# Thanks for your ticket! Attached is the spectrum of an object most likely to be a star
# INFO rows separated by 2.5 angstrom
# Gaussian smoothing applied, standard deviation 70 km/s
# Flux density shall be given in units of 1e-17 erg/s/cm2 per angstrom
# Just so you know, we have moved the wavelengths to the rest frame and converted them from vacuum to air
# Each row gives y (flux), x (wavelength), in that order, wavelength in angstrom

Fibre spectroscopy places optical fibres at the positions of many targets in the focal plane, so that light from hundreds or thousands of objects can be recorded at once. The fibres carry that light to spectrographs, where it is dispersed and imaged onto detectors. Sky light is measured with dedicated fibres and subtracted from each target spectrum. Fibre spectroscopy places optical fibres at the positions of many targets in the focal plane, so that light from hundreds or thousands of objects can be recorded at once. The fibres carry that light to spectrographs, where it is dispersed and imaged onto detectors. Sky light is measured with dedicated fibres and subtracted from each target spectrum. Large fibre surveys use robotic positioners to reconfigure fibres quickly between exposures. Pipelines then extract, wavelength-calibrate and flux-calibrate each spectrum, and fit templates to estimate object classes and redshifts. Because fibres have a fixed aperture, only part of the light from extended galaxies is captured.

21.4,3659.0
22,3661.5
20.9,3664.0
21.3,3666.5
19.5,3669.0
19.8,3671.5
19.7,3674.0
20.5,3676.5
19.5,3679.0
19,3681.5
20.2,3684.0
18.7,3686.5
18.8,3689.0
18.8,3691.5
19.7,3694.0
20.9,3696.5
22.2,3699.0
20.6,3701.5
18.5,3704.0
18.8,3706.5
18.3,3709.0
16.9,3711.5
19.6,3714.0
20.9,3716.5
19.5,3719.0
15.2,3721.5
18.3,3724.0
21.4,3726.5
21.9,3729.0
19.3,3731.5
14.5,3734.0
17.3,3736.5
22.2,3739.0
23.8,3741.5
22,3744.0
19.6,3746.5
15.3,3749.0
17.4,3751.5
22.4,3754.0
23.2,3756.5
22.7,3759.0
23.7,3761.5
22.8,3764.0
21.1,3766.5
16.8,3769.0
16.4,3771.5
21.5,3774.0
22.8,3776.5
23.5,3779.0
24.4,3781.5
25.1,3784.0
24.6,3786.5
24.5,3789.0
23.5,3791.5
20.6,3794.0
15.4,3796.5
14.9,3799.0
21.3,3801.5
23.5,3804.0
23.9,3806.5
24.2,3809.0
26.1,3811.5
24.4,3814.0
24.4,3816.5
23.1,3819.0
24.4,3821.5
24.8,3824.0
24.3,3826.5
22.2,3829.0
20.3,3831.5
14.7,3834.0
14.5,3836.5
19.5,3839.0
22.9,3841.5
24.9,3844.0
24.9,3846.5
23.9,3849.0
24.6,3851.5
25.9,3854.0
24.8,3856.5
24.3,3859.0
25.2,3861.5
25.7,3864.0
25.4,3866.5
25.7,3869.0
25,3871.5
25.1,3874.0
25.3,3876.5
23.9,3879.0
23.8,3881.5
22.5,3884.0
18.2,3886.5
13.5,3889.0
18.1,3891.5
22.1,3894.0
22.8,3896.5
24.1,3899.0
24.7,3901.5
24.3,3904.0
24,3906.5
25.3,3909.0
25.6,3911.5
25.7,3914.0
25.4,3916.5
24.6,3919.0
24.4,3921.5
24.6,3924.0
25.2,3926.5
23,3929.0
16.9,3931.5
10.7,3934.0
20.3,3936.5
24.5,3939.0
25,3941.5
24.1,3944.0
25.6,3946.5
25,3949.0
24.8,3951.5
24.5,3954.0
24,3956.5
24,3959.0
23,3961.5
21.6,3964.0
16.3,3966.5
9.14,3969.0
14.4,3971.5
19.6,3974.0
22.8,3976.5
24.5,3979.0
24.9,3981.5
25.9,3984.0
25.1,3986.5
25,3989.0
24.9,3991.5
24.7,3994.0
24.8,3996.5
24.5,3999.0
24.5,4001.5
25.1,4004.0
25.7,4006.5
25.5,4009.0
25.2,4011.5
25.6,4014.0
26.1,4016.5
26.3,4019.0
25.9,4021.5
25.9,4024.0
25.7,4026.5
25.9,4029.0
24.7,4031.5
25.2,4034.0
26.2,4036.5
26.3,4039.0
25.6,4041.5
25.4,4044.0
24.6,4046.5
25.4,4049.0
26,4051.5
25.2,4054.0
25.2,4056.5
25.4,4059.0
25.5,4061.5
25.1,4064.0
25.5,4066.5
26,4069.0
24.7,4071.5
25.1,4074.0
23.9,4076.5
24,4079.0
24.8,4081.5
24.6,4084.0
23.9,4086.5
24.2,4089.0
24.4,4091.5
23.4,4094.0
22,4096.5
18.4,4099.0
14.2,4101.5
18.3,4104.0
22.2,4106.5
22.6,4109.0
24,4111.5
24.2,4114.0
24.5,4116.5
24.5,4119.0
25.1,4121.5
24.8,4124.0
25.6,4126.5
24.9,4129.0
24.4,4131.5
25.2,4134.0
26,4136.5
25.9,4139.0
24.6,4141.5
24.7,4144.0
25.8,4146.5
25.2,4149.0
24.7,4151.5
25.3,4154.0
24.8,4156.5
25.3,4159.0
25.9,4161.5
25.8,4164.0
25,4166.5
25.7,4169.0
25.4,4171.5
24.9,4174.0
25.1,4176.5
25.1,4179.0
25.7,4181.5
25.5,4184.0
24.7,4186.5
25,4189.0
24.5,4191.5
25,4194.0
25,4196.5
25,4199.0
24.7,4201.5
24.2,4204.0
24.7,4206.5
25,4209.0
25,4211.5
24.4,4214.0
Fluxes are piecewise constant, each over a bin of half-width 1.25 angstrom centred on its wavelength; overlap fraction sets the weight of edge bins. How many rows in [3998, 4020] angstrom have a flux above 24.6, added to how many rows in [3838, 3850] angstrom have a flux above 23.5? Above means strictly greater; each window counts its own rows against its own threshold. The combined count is 10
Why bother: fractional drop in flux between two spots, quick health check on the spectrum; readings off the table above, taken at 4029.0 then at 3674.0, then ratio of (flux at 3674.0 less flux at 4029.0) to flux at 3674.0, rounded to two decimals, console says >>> -0.31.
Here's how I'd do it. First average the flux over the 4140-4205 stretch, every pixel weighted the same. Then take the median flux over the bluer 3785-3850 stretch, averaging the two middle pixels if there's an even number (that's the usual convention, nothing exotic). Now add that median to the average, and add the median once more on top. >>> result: 72.5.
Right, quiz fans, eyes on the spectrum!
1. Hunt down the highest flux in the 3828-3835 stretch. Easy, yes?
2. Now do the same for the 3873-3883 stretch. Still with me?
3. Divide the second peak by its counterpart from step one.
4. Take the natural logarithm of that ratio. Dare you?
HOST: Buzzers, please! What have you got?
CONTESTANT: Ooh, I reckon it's 0.13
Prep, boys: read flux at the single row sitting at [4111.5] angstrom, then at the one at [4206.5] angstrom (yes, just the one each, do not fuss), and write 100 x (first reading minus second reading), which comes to -70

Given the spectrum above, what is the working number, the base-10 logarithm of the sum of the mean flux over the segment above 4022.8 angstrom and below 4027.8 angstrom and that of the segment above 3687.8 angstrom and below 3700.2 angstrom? 1.66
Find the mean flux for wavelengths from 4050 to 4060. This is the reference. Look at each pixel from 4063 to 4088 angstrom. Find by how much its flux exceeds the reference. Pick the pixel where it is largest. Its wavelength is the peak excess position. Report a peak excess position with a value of 4069.0 angstrom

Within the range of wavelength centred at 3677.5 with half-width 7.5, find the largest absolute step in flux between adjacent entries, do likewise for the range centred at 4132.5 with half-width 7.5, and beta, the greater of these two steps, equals 1.20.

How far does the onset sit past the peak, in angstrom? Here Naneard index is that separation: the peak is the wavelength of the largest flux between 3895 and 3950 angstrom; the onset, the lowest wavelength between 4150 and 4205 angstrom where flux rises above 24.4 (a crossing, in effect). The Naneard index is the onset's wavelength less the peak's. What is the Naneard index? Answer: 237.5 angstrom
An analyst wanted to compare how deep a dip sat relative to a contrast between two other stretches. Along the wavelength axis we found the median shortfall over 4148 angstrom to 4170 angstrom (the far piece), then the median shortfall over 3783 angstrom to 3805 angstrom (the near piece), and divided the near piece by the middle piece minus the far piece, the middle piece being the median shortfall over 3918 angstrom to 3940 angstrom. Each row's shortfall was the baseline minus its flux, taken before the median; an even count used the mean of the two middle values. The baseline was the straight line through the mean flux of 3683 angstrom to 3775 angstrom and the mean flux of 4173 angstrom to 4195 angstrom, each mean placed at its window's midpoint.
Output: 1.6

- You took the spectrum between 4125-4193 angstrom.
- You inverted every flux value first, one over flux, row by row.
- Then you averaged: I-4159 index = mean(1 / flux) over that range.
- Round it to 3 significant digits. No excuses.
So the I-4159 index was 0.0397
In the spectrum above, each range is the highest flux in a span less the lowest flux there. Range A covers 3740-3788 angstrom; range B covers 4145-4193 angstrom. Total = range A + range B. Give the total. 11.2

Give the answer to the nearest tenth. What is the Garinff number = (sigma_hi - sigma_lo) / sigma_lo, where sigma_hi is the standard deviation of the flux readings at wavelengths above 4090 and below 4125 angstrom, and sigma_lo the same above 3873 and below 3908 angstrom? -0.1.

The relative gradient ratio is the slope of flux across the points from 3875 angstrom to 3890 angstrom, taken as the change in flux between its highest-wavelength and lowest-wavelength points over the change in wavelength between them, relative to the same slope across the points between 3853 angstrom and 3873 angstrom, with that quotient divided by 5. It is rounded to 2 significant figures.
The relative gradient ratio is 3.7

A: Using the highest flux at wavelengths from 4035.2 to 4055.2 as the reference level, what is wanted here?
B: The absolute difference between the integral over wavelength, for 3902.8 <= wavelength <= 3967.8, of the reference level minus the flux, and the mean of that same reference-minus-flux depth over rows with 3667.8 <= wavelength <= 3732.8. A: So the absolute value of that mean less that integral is 197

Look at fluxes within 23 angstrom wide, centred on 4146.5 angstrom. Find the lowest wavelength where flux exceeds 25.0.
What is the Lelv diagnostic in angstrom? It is 4136.5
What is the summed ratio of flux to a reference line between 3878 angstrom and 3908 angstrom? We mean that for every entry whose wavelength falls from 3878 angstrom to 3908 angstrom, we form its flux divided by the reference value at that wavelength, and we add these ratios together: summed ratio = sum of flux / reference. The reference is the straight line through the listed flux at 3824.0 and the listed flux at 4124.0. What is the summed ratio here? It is 10.6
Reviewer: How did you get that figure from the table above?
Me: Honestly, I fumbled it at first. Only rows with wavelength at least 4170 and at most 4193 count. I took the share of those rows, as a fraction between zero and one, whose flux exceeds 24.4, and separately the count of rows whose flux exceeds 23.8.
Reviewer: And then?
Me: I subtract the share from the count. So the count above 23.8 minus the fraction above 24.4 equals 8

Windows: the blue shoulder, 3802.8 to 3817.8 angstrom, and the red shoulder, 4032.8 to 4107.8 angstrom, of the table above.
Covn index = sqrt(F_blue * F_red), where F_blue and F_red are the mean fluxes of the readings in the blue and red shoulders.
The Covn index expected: 24.2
